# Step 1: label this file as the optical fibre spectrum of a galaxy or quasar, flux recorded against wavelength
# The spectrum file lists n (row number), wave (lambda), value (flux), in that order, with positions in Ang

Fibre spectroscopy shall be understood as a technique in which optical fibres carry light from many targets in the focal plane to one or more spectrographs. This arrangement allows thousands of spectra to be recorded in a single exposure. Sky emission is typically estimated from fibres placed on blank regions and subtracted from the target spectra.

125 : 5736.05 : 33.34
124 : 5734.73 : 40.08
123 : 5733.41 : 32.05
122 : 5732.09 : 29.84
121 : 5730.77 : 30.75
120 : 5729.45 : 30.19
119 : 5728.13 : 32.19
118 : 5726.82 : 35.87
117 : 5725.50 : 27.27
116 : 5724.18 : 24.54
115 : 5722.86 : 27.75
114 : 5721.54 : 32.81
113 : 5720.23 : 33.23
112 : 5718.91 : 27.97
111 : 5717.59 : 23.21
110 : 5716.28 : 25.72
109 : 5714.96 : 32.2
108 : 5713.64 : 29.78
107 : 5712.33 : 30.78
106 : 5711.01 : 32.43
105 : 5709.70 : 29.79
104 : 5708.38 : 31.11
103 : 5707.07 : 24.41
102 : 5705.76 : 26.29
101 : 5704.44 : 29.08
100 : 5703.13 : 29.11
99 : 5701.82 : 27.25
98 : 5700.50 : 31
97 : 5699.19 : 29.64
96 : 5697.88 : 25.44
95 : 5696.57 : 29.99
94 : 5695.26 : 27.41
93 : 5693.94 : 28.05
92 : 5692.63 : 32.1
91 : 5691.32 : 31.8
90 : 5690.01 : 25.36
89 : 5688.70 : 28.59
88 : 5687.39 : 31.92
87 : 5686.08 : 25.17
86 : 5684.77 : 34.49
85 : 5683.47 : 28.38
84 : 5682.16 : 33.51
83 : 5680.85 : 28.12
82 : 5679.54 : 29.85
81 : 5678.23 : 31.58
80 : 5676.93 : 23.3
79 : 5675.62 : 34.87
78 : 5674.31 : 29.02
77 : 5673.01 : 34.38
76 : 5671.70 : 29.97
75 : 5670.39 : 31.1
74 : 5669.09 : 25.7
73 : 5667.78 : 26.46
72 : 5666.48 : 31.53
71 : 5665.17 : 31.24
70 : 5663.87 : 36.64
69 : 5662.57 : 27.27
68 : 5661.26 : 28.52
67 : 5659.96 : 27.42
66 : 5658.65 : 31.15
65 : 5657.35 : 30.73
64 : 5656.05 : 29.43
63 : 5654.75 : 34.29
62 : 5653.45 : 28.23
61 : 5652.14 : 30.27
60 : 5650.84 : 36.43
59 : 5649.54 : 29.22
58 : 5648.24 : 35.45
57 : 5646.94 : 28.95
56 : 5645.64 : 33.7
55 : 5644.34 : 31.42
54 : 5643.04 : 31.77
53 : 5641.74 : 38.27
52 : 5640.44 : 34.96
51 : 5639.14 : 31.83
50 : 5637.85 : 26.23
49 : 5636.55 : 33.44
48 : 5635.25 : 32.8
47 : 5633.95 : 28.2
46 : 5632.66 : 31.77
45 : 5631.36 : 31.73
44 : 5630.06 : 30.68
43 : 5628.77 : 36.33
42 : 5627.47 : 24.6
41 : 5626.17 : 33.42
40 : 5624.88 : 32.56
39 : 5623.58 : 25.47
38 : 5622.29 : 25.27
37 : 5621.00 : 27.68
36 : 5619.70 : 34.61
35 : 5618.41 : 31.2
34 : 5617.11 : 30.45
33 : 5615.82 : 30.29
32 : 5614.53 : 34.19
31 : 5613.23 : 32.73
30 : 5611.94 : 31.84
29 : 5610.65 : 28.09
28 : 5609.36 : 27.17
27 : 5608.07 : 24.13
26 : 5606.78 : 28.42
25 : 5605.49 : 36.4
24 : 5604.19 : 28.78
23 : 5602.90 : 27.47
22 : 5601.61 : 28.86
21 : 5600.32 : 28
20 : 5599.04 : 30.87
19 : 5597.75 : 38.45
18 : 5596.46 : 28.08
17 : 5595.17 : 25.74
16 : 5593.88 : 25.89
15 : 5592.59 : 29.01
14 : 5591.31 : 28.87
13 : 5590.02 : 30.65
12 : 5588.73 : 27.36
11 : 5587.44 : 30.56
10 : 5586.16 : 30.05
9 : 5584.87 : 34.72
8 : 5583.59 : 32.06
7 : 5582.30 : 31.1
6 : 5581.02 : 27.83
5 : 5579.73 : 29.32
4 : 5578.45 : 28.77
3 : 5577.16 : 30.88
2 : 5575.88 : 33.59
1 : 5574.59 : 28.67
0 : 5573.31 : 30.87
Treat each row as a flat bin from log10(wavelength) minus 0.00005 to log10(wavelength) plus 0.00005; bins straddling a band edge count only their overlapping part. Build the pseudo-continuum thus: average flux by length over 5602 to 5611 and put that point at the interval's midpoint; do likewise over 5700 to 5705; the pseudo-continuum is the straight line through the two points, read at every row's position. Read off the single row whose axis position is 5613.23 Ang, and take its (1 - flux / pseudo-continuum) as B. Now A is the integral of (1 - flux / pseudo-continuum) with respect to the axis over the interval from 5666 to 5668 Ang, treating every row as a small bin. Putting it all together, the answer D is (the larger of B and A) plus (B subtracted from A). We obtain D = 0.08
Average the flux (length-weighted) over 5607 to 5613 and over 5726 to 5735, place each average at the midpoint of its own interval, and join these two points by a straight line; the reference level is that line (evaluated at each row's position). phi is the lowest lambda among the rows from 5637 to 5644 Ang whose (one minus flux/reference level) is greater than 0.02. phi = 5637.85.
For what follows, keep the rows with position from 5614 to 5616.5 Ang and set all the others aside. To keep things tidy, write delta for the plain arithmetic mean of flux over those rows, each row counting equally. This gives 32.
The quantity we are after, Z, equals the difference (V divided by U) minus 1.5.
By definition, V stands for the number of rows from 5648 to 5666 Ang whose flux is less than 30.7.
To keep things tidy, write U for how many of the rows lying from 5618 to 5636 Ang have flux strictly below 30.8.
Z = -0.3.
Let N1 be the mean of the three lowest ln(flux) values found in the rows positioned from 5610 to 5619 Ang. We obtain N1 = 3.39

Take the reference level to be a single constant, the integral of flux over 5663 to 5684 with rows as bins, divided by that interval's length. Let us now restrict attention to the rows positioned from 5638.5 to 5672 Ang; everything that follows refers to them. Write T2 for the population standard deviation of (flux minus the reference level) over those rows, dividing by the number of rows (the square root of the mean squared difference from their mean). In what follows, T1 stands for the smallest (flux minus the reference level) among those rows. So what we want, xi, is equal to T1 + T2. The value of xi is -1.4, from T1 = -4.6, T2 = 3.22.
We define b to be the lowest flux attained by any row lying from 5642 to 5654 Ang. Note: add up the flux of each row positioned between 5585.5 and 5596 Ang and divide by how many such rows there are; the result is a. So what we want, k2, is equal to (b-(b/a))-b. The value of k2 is -0.99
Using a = 28.5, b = 28.23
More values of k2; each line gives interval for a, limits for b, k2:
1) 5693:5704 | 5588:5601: -0.90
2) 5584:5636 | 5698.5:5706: -0.87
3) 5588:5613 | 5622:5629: -0.84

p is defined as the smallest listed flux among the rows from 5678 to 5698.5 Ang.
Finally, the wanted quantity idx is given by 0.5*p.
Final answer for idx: 12.6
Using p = 25.17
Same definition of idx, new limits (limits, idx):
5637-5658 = 13.1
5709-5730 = 11.6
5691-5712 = 12.2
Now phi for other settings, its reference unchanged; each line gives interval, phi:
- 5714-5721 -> 5716.28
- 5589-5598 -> 5593.88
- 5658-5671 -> 5659.96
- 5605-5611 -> 5608.07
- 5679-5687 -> 5679.54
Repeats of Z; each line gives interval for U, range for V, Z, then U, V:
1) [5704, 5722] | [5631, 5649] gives -1.2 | 9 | 3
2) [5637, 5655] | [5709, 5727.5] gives 0.1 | 5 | 8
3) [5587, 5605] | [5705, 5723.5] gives -0.8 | 12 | 8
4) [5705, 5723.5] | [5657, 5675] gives -0.7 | 9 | 7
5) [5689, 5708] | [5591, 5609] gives -0.5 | 11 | 11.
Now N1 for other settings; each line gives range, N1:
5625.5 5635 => 3.32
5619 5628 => 3.22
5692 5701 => 3.29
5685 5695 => 3.26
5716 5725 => 3.20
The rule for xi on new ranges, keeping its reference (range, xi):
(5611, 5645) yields -2.4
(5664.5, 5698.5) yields -3.9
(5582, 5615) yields -2.9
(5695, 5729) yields -4.1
